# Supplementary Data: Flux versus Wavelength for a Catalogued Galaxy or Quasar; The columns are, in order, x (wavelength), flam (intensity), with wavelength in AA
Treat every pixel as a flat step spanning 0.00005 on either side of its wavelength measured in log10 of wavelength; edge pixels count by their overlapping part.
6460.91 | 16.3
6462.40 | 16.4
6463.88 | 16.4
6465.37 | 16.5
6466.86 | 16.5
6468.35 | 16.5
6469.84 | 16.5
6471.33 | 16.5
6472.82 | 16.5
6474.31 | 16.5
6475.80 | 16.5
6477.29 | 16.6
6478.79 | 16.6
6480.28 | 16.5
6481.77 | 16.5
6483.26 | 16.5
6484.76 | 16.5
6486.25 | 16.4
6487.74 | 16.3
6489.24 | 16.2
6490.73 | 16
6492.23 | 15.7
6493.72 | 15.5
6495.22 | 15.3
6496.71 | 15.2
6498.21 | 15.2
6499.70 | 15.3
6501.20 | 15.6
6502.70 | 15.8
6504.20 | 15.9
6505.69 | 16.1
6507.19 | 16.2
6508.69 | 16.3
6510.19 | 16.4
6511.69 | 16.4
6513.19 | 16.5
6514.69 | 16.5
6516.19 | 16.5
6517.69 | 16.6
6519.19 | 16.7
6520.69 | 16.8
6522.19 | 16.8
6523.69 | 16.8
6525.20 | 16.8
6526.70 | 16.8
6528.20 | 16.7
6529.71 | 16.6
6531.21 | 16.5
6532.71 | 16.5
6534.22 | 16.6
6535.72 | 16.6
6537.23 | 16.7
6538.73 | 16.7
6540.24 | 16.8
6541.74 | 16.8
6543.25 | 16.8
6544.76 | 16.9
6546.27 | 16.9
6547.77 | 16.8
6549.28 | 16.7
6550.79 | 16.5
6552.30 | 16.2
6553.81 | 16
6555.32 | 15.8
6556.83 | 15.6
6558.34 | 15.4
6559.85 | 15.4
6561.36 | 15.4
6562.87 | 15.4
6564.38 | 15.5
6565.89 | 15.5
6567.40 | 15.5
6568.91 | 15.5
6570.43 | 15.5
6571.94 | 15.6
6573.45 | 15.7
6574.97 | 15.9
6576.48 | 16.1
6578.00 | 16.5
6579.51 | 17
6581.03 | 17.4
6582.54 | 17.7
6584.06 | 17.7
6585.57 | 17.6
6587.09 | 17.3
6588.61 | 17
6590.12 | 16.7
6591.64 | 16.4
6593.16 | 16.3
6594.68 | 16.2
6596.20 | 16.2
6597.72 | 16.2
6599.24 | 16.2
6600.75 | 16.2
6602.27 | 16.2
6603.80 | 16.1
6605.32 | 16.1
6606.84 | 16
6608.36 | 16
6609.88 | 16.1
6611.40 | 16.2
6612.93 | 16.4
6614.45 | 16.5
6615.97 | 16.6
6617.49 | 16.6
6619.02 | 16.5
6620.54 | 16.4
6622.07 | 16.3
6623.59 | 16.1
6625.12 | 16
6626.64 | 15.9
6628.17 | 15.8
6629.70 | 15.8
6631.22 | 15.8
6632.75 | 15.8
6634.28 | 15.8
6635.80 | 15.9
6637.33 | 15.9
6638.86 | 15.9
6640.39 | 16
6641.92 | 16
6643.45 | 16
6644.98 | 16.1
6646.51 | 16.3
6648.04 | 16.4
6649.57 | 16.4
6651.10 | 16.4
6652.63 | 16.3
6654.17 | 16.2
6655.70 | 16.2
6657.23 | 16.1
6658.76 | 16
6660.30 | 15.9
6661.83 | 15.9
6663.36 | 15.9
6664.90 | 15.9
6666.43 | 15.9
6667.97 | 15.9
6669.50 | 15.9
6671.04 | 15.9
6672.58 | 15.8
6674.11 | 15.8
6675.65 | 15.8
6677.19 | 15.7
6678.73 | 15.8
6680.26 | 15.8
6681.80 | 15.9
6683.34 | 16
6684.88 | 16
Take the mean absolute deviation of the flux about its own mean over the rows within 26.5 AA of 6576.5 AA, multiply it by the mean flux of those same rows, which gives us 8.9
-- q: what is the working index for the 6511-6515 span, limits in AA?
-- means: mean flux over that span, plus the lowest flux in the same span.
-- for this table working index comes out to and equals 32.9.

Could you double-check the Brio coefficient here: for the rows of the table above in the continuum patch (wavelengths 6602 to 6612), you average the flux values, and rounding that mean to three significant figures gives 16.1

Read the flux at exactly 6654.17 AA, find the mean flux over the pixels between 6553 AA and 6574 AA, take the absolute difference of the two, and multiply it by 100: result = 64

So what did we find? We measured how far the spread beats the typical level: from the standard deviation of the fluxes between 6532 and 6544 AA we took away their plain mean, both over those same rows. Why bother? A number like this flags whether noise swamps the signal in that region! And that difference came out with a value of -16.6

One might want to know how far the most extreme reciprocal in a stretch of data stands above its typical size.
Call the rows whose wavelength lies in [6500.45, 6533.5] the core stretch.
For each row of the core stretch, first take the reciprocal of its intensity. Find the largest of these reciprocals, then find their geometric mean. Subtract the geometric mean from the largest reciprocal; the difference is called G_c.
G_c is 0.0033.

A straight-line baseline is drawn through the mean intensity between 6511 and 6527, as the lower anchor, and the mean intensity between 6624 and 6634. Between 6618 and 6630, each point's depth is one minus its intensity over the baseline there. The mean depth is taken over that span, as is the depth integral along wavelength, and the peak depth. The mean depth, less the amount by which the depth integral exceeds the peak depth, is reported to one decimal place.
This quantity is 0.2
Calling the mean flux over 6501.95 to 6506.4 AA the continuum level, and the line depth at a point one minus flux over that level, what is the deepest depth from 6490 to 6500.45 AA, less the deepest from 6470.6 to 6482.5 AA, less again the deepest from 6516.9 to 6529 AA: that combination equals 0.12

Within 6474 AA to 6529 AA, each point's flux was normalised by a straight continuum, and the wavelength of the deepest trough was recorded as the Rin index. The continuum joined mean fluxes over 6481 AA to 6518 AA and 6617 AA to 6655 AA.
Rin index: 6498.21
